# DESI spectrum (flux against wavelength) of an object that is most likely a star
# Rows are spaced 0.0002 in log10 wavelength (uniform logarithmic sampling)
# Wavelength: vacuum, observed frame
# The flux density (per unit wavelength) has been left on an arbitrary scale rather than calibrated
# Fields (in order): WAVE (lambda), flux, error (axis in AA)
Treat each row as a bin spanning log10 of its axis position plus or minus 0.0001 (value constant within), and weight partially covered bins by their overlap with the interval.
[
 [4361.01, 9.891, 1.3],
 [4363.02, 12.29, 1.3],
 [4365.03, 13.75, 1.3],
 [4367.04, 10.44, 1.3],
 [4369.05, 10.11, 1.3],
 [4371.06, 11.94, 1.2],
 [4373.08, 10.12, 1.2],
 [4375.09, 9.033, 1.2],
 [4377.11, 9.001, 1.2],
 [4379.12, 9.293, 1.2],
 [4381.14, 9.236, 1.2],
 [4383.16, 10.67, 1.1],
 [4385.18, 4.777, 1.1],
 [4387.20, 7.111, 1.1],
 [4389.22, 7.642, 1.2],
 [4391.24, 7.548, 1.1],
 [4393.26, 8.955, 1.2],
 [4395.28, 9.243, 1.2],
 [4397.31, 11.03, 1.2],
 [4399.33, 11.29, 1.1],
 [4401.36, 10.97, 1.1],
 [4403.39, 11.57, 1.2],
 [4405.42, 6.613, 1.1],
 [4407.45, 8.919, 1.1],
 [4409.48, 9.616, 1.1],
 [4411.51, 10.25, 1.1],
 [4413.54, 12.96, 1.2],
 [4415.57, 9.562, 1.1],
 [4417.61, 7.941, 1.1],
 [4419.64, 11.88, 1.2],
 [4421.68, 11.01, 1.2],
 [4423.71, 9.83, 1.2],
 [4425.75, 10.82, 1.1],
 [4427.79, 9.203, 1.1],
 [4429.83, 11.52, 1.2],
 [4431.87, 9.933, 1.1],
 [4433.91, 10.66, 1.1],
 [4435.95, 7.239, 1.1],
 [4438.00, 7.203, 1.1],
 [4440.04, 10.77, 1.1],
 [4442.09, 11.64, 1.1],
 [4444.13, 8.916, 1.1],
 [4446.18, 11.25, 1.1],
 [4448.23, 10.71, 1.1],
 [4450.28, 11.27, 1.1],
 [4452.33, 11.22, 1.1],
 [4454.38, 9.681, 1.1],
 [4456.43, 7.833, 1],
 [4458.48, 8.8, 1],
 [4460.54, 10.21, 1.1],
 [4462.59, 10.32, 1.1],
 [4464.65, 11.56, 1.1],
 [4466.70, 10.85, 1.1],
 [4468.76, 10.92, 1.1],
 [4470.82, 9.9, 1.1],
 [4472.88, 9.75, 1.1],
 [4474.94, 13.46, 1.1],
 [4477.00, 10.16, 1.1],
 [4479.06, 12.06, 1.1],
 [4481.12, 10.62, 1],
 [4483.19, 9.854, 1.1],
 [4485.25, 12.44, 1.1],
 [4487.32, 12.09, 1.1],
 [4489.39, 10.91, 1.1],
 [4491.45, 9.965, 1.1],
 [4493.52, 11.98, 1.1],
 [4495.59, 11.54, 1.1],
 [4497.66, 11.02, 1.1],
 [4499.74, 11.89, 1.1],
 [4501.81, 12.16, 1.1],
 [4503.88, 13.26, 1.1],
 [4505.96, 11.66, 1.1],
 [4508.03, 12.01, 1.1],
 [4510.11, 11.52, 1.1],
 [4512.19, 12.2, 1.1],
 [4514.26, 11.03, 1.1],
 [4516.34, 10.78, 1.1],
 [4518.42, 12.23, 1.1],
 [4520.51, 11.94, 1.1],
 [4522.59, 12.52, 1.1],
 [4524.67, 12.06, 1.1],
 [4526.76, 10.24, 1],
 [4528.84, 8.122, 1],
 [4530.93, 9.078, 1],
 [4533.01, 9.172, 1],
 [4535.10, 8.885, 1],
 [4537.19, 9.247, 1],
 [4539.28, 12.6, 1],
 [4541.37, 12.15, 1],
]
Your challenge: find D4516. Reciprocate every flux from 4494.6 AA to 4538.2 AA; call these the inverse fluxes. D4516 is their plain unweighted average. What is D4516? 0.092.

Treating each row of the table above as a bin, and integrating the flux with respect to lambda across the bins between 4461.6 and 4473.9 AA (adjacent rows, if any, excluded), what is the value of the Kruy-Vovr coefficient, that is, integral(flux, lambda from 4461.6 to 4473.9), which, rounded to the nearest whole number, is 130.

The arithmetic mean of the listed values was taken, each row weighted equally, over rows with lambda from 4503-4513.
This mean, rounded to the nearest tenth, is 12.1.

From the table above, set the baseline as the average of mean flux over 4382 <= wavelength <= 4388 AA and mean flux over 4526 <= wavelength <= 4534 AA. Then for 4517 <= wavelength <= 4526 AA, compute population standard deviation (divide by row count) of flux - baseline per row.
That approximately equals 0.22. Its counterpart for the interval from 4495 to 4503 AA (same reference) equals 0.43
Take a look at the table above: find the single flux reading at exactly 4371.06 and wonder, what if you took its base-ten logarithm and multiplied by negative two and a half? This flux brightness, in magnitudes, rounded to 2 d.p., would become -2.69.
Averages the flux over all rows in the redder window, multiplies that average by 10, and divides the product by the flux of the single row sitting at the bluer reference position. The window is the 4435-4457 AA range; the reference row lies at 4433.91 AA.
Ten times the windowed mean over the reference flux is 9.2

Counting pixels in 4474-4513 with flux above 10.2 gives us 16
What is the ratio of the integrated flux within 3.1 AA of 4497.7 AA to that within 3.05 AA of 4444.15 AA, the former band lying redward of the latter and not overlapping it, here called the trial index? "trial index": 1.10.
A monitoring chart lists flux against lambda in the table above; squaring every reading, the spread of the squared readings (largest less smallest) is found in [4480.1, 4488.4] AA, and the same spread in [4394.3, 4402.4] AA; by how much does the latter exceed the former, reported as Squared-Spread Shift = -16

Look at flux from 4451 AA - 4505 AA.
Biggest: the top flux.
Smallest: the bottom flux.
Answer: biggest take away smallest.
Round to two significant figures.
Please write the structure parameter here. 5.6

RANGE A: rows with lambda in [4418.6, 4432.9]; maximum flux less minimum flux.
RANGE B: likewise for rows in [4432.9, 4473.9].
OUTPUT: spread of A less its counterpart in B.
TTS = -1.8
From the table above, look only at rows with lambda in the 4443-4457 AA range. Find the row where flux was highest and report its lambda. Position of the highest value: 4450.28 AA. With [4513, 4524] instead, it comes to 4522.59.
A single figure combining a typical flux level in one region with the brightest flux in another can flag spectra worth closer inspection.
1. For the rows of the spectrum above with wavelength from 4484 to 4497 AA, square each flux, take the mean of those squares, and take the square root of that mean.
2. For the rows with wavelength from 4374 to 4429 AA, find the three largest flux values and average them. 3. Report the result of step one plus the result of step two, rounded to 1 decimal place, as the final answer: 23.7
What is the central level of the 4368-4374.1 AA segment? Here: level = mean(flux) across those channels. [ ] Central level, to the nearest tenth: 10.7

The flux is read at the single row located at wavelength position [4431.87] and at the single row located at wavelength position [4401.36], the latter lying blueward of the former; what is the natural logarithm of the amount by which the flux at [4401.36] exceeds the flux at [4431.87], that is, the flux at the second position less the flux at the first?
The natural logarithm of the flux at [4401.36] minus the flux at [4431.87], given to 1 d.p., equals 0.0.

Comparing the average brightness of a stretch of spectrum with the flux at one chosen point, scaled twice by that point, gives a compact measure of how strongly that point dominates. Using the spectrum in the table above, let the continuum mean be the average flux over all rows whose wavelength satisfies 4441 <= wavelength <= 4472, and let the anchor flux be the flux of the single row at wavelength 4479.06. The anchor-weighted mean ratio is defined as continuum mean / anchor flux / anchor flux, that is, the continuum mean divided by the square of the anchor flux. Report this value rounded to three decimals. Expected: 0.071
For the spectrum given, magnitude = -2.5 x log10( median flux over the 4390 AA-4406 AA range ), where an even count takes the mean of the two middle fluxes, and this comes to -2.51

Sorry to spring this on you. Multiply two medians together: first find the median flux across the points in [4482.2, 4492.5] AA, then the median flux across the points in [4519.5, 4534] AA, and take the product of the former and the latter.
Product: 112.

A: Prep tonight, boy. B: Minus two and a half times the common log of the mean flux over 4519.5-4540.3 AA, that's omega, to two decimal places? -2.54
